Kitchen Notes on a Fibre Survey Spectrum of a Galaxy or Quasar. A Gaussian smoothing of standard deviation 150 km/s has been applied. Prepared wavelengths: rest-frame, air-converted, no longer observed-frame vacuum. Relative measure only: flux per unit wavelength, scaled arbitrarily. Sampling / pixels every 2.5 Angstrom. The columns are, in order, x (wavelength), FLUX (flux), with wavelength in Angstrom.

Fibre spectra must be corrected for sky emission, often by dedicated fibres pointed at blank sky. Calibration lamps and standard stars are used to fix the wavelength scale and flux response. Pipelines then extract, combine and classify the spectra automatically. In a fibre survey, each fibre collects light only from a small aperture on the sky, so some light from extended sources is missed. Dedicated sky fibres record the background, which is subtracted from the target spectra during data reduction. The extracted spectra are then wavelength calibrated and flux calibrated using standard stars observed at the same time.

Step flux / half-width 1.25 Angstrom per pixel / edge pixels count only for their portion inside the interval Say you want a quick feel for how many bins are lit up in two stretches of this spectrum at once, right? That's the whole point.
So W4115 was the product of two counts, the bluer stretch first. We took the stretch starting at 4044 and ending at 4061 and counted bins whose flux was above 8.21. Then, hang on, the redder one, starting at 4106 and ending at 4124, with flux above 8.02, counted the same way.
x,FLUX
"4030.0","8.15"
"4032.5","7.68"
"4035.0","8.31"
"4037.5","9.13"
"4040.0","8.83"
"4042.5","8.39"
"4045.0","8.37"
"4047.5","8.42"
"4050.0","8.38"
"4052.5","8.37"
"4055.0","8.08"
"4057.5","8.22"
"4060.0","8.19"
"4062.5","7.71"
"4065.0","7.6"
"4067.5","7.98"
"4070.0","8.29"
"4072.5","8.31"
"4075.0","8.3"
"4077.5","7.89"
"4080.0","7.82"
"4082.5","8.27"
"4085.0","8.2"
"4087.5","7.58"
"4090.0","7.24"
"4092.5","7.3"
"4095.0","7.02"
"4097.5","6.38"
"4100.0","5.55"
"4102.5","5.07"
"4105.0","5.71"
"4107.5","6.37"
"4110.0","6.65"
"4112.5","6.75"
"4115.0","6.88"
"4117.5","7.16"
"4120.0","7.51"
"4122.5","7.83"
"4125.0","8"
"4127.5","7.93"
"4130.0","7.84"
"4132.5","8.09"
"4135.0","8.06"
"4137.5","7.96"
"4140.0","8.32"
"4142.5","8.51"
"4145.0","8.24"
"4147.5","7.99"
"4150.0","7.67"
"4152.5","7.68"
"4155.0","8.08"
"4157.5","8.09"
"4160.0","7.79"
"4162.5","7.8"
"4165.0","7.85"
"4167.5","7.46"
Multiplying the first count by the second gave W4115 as 0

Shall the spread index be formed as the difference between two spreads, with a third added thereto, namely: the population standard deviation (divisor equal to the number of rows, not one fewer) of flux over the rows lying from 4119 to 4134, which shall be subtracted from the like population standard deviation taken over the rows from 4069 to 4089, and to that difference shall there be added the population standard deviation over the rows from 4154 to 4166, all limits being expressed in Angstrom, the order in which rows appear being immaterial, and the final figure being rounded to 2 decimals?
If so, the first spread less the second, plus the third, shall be 0.21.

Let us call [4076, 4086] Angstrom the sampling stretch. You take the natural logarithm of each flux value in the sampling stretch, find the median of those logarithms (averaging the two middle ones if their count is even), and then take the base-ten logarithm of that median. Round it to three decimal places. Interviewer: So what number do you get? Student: 0.319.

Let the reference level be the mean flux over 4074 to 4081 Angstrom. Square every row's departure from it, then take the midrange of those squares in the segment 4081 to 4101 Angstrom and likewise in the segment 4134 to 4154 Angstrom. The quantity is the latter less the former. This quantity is -2.9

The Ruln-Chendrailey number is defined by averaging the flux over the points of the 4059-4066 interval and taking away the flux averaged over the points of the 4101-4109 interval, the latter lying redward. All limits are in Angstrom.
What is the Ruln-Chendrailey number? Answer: 2.1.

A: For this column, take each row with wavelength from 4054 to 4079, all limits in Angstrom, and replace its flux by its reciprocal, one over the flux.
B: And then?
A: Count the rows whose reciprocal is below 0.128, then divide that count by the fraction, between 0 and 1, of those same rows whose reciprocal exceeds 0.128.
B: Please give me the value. 40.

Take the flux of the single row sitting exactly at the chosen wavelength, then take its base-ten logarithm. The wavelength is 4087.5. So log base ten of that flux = 0.88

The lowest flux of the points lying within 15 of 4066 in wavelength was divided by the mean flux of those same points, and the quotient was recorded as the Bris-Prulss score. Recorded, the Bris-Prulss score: 0.94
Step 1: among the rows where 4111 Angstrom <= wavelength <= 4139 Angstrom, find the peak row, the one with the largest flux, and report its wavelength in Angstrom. 4132.5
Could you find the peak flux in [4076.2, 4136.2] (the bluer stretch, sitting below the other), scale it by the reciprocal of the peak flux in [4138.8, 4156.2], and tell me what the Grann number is 0.97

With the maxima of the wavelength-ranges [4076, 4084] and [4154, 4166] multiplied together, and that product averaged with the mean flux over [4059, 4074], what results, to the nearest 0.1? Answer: 37.5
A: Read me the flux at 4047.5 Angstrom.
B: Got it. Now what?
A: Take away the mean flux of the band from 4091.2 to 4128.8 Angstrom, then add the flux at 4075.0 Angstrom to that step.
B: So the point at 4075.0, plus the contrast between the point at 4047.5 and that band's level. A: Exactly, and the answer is 9.9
